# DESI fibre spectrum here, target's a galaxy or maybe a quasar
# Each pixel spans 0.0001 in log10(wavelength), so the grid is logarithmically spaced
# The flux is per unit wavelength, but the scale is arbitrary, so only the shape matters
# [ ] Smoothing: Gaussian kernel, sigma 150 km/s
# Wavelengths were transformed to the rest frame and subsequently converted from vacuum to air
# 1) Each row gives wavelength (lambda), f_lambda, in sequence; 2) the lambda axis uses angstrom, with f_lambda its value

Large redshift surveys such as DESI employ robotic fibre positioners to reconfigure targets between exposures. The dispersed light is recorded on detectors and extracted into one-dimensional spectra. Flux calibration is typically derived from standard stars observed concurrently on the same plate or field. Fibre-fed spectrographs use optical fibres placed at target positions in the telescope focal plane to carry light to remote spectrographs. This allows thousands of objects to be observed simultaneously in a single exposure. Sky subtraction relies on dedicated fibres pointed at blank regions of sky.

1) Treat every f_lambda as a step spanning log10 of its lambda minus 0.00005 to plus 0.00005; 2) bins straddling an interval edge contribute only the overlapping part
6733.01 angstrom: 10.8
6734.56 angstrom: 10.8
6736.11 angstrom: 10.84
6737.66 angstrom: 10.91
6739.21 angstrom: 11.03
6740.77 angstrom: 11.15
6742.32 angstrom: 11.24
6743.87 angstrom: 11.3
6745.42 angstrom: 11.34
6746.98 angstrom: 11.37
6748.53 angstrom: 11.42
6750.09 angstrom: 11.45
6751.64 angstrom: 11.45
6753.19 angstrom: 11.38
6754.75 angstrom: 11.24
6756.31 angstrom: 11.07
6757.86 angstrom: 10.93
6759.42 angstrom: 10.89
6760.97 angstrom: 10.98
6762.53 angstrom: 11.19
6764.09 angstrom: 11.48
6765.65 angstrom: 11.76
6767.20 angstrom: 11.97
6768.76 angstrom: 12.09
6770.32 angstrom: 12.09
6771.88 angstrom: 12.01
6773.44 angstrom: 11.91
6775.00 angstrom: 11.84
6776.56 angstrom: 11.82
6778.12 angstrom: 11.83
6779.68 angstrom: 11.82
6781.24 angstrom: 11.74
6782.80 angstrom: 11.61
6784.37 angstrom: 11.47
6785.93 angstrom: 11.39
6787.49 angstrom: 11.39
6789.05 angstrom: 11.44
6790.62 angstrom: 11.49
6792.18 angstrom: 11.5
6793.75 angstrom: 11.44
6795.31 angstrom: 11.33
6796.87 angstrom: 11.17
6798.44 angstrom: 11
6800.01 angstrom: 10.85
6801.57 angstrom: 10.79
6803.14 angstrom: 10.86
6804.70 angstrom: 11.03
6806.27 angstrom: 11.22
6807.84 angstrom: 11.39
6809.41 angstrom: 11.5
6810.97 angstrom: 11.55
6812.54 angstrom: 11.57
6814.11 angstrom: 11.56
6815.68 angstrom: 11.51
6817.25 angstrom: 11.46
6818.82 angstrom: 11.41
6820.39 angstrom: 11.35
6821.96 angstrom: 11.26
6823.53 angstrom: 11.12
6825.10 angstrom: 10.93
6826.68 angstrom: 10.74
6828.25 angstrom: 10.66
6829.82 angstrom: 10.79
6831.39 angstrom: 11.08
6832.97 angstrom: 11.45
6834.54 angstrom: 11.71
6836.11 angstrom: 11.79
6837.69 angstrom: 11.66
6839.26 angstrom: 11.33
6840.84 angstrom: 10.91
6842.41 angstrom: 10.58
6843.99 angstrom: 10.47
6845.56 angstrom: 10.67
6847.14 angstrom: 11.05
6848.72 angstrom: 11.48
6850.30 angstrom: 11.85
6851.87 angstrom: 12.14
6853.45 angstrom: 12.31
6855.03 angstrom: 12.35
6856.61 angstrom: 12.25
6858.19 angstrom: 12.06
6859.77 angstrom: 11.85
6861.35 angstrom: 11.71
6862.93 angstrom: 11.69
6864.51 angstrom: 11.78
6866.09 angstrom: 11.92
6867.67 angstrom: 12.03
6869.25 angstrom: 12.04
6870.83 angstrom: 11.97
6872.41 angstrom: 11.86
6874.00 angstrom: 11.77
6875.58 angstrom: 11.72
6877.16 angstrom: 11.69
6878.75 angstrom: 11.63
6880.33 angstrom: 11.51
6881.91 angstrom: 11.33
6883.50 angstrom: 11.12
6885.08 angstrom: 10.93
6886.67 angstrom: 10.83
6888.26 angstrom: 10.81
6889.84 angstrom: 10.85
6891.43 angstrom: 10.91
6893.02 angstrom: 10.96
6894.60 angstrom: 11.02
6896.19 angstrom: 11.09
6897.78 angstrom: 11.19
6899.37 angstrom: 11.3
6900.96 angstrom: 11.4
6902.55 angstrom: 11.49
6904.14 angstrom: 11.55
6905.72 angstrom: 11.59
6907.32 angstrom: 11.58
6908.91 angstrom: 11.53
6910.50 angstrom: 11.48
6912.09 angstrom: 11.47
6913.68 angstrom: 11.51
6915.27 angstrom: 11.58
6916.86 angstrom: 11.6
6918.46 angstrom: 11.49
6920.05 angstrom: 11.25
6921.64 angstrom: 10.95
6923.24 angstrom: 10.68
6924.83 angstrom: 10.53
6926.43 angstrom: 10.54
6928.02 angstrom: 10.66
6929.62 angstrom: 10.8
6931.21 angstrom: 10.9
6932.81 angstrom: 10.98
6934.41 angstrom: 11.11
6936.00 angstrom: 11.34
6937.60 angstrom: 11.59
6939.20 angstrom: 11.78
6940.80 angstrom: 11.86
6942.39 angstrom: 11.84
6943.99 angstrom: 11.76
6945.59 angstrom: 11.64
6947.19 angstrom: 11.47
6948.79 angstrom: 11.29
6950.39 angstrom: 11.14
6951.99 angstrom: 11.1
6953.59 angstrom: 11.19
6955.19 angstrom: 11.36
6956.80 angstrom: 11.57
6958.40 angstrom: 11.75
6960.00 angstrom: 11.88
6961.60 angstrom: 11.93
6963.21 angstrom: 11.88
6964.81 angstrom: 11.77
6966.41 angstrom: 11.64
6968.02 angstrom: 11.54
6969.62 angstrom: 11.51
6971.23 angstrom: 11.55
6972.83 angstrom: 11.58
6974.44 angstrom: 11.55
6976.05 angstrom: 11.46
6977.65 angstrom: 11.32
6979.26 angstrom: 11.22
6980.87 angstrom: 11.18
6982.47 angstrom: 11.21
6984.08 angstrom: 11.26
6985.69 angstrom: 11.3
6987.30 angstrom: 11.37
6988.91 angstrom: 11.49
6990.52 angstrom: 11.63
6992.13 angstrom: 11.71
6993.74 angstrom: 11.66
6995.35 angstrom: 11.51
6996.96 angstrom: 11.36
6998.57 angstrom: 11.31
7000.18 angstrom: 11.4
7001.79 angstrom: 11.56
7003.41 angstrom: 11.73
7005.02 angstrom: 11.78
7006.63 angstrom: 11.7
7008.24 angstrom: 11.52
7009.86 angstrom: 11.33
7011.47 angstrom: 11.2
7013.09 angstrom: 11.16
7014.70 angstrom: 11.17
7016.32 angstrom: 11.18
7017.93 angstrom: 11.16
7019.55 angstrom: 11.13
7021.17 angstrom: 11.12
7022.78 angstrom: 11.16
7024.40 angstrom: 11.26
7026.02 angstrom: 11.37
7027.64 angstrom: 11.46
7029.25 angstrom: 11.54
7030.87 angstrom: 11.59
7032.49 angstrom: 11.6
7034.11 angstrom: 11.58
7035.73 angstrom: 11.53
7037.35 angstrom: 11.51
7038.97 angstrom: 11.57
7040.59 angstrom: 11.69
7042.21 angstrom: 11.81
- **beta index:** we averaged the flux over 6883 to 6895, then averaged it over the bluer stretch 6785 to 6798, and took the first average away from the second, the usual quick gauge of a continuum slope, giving 0.5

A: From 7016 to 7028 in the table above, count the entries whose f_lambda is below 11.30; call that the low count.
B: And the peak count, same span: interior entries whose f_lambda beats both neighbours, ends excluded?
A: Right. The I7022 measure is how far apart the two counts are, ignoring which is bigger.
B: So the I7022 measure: 6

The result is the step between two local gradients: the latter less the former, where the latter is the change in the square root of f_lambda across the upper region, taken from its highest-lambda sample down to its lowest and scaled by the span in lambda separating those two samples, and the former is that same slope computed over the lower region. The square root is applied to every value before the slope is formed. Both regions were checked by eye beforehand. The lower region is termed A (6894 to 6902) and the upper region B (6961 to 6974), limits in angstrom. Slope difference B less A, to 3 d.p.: -0.013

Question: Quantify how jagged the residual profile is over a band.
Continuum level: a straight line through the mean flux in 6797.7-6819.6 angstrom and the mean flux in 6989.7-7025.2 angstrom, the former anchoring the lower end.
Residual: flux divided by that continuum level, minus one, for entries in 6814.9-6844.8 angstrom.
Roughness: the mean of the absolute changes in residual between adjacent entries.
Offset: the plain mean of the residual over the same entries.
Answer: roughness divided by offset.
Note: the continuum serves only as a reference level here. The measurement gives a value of -1.7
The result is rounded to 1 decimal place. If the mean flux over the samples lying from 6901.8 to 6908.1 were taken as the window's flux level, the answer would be 11.6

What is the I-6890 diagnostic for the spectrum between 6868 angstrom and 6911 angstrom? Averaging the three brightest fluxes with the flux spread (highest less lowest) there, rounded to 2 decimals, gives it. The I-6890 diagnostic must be 6.59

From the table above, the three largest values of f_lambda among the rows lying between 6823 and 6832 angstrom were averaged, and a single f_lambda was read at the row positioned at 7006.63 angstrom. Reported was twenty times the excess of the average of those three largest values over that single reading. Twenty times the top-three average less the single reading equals -13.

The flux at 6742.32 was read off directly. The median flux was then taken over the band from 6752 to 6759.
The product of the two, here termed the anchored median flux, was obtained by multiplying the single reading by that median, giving 125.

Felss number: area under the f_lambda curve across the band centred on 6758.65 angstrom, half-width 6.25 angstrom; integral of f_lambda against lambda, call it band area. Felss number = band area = 139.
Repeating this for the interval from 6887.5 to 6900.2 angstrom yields 140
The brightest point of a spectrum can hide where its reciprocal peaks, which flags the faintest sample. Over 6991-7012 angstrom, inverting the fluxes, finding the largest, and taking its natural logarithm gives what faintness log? -2.42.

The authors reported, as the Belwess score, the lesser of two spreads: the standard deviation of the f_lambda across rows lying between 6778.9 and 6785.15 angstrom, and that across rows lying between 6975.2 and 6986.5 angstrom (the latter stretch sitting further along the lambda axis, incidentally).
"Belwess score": 0.09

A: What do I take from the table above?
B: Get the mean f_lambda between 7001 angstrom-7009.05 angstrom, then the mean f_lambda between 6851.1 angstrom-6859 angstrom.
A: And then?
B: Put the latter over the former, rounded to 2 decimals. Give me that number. 1.05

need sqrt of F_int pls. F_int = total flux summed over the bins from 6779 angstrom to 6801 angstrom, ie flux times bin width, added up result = 15.8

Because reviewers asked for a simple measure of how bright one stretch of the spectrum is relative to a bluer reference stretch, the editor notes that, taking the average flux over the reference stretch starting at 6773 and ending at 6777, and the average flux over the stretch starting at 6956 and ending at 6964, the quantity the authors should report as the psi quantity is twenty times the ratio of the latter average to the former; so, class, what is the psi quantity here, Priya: 19.9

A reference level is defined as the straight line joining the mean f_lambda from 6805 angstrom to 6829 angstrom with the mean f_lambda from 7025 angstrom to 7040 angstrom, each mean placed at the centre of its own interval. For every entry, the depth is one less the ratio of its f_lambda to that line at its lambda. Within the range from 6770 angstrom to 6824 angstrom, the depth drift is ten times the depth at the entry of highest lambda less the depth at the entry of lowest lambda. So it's 0.9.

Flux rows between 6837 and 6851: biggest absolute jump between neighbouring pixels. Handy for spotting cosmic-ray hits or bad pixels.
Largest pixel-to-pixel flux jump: 0.43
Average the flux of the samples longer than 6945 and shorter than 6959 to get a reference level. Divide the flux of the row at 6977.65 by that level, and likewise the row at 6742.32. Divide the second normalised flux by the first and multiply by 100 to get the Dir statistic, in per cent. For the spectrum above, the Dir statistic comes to 99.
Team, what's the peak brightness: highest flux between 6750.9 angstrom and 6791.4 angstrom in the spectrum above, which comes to 12.09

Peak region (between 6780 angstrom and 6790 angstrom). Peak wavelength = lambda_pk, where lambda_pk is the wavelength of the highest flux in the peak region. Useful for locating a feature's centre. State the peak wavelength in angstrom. 6781.24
